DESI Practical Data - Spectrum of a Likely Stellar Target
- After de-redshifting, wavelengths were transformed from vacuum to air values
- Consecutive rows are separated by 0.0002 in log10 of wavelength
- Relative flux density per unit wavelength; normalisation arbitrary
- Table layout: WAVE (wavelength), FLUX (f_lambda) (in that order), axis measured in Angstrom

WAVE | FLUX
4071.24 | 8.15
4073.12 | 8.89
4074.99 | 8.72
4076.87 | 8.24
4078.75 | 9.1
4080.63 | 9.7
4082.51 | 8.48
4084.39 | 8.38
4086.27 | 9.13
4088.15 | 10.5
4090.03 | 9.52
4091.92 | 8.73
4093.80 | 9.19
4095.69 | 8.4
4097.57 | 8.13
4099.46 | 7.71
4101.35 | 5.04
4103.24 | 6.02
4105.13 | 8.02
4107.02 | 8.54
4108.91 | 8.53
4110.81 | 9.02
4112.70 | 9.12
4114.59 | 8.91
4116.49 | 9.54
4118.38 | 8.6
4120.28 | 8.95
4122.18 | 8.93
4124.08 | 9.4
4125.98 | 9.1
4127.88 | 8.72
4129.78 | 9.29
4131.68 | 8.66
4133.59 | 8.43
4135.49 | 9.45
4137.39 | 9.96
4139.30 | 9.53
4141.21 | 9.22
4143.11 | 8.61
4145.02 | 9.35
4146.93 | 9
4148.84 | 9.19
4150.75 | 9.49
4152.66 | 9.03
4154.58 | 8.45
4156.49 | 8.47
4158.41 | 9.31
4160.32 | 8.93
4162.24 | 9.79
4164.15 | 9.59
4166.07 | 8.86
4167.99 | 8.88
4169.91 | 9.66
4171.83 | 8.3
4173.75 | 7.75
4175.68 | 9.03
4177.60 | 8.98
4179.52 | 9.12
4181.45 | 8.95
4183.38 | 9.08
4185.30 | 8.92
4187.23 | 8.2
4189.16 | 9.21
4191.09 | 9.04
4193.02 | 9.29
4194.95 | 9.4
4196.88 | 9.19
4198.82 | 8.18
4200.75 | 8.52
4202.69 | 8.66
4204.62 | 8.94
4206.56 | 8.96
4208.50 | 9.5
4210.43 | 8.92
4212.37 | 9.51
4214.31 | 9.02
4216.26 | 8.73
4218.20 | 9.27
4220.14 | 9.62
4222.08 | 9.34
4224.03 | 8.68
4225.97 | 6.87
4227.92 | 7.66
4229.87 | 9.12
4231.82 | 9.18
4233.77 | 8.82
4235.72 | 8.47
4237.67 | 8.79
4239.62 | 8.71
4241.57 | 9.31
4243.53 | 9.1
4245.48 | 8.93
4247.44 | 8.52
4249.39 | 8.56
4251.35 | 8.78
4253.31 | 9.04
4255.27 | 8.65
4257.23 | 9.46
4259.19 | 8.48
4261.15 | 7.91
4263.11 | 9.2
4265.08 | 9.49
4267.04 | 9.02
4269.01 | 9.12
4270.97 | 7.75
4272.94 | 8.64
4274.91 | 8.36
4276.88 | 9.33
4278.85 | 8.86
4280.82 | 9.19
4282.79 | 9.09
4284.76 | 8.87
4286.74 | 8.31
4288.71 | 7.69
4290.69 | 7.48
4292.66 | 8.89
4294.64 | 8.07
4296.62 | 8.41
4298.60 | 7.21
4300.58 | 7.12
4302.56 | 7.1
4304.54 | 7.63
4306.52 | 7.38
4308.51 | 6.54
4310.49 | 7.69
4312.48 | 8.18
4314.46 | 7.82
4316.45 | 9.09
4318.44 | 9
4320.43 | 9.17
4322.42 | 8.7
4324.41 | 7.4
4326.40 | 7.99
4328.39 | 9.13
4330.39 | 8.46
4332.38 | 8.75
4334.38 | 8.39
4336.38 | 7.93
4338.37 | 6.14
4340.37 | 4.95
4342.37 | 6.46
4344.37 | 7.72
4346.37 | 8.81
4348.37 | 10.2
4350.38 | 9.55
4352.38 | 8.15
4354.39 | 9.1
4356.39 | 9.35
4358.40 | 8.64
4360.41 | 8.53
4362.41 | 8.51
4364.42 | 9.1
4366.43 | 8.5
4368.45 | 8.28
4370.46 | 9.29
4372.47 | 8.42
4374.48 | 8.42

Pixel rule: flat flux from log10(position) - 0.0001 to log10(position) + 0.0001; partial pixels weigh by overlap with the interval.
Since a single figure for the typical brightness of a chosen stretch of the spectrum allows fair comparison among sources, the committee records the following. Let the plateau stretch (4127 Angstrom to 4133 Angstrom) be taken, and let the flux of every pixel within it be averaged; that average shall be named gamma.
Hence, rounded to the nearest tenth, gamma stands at 8.9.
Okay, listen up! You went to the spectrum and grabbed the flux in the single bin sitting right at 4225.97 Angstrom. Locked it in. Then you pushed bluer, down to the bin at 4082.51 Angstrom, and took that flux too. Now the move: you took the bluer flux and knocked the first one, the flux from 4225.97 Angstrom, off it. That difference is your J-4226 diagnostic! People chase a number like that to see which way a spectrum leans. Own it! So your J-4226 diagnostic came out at 1.6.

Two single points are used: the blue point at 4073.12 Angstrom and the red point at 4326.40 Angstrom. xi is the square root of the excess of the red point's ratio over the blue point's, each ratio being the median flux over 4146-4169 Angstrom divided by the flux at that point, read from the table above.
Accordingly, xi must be 0.34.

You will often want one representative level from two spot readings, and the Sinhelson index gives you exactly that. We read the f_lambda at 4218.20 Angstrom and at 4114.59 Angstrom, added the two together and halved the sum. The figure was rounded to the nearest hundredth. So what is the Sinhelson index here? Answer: 9.09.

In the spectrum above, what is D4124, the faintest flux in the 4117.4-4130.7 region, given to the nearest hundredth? 8.60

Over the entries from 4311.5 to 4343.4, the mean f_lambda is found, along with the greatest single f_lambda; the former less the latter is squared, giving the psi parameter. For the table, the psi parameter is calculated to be 1.4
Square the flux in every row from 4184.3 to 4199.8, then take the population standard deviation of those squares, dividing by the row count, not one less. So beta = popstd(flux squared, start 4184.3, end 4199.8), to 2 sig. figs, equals 7.8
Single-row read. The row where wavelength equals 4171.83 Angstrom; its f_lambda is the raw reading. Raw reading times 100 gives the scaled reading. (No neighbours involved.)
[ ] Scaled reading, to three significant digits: 830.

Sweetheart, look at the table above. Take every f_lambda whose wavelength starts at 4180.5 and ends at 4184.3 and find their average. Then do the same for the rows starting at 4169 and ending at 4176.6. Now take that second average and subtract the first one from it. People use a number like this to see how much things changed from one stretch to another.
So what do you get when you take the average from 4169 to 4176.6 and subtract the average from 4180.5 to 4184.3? -0.33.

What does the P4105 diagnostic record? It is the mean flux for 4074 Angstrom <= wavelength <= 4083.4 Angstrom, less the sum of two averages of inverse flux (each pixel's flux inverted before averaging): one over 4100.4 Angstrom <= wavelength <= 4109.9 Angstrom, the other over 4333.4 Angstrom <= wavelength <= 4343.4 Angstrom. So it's 8.55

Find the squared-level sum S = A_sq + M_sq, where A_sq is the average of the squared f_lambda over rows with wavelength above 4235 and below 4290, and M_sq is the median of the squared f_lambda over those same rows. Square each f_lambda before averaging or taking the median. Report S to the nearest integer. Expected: 155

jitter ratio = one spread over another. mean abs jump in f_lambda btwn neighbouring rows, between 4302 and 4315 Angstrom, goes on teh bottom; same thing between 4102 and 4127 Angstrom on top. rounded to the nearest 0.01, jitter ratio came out 0.83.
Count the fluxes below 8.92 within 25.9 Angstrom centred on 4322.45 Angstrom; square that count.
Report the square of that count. 81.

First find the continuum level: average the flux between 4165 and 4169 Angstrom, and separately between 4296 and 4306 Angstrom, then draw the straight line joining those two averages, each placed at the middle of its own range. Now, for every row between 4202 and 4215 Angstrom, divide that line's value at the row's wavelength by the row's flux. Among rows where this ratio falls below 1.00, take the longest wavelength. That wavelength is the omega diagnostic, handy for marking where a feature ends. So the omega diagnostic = 4214.31 Angstrom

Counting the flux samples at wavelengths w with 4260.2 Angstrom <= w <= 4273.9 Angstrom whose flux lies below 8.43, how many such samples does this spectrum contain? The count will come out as 2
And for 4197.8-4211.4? 1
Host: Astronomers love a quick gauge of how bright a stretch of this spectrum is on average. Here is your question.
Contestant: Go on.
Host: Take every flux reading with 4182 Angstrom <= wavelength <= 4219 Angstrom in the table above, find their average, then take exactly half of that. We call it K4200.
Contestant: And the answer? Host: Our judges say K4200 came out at 4.5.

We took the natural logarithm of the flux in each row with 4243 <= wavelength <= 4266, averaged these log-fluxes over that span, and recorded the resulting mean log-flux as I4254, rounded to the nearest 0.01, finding 2.18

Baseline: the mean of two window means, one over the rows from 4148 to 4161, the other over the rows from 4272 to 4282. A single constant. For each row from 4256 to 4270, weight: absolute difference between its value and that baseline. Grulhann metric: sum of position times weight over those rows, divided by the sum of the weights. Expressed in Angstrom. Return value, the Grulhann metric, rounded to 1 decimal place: 4261.7 Angstrom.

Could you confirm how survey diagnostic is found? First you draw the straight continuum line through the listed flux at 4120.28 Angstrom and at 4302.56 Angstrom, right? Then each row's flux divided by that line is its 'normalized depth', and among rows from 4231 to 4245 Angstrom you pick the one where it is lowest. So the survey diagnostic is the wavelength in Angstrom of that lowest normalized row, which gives 4235.72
